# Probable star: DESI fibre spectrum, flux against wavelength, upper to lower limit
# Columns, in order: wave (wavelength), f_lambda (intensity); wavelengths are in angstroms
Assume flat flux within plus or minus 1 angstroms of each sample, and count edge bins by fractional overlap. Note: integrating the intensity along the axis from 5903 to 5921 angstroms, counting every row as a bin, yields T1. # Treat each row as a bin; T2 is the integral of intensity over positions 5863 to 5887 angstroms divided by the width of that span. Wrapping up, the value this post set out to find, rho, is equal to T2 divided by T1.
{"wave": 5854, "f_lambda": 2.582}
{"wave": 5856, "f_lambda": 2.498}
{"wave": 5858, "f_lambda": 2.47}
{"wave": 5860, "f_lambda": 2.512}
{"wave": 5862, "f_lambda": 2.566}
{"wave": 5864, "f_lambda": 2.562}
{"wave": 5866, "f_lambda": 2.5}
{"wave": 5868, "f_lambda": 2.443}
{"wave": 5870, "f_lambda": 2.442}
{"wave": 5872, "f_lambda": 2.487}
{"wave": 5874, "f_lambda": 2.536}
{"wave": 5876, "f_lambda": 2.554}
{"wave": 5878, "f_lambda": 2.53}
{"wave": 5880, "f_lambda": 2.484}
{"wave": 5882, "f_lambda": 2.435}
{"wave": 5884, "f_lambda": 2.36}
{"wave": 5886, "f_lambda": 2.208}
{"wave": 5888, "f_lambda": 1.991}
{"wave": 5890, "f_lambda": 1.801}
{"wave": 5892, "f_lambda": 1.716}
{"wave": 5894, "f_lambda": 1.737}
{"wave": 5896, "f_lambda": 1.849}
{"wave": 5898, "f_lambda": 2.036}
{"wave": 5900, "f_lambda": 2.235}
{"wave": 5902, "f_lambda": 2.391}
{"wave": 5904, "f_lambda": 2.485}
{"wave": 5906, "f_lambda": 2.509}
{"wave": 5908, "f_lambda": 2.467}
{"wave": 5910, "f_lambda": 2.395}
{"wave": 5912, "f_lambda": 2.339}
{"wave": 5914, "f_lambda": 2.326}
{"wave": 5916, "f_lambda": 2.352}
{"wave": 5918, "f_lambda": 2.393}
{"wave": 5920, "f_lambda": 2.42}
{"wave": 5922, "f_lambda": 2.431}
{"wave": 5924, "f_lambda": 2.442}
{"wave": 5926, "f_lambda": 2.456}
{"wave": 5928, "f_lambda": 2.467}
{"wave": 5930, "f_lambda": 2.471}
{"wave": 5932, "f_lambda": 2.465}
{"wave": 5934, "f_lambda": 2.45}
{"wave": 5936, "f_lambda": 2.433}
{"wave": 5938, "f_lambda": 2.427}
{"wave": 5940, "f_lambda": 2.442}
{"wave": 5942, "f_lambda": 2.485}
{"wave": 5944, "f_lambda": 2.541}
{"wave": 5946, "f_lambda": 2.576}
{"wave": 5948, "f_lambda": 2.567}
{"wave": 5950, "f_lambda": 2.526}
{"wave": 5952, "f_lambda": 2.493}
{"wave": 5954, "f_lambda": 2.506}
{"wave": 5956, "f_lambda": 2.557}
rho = 0.057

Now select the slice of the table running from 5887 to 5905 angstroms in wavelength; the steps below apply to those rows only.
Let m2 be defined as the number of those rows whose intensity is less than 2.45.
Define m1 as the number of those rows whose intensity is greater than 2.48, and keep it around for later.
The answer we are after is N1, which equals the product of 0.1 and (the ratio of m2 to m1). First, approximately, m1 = 1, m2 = 8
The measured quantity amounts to 0.8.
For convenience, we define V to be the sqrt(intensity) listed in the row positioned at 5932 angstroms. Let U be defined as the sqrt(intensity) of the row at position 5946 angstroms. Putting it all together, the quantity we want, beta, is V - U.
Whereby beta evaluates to -0.035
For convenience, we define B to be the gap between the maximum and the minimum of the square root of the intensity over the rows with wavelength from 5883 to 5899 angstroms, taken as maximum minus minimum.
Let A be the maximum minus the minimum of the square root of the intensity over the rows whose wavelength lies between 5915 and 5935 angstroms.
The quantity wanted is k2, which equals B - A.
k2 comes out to 0.2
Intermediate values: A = 0.04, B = 0.226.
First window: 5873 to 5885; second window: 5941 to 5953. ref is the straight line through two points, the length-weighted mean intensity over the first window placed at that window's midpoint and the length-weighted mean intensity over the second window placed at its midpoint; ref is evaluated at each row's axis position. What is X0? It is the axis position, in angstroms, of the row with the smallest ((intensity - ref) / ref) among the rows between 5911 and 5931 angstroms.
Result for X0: 5914 angstroms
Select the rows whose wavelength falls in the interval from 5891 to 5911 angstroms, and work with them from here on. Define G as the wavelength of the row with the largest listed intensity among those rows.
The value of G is 5906 angstroms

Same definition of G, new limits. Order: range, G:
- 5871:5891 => 5876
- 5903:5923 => 5906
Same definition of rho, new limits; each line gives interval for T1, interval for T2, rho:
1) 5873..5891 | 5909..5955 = 0.059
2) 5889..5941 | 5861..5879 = 0.021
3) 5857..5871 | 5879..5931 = 0.065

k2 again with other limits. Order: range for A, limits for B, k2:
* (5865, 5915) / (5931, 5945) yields -0.3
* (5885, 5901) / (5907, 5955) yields -0.1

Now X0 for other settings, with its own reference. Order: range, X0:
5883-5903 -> 5892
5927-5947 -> 5938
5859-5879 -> 5870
